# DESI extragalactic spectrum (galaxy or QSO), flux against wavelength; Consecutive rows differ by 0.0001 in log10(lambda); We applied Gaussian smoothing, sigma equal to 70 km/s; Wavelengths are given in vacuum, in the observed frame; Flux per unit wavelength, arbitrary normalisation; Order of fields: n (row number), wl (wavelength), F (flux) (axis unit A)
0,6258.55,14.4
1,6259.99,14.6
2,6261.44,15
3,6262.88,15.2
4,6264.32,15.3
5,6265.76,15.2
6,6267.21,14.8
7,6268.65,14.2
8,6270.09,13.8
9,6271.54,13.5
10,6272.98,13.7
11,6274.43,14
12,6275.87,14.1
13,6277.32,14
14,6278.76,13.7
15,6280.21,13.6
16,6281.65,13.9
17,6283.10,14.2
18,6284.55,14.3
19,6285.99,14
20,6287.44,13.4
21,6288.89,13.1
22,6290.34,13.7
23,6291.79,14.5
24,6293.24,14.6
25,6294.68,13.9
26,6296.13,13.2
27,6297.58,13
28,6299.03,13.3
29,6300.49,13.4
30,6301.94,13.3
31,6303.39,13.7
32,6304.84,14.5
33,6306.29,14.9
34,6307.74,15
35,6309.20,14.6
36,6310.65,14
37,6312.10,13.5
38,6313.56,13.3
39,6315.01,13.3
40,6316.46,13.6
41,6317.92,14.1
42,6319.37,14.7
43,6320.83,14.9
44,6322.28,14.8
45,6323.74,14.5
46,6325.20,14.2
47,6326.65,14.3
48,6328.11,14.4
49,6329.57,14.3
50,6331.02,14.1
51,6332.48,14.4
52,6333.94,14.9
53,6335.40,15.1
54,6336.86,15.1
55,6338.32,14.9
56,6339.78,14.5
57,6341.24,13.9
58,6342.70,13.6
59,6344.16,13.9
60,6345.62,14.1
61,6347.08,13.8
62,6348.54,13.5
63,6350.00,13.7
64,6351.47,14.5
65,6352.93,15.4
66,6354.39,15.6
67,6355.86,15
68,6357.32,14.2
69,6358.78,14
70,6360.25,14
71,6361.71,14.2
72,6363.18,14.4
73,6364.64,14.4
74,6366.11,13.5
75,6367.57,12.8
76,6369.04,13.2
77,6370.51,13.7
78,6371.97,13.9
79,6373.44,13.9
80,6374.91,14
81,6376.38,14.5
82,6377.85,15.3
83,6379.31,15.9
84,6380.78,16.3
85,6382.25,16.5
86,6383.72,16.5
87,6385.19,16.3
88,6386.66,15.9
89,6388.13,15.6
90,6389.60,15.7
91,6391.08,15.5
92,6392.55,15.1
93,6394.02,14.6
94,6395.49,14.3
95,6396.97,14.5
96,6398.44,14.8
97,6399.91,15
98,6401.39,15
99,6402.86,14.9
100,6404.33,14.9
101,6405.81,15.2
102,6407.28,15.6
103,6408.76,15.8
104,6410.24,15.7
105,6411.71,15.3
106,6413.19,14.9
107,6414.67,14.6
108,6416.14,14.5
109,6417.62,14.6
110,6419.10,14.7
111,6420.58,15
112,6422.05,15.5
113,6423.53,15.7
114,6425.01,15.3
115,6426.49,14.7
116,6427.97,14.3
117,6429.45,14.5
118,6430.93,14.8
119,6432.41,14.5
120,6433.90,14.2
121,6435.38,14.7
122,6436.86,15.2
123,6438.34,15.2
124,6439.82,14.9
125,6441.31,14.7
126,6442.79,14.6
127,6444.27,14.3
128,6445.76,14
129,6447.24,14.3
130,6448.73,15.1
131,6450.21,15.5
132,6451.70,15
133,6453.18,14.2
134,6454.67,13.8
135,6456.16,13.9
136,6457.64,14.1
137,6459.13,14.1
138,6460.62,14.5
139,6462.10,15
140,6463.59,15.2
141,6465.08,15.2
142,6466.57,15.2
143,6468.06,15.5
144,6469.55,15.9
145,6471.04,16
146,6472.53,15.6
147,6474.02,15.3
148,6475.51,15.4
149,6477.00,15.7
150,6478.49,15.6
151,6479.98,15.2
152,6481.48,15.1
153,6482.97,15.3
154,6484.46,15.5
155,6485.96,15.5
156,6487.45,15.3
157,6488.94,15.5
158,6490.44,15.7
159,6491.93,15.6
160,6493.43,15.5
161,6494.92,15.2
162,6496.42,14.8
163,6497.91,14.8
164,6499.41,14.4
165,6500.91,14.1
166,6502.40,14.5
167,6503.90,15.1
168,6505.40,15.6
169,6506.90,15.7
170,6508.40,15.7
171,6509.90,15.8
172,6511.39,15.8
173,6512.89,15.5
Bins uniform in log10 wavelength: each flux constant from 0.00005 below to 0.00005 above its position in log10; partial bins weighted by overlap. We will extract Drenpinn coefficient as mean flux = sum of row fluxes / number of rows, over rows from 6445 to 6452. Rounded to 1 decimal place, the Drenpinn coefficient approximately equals 14.8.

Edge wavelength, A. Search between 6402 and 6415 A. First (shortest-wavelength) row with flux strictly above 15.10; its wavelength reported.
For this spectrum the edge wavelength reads 6405.81 A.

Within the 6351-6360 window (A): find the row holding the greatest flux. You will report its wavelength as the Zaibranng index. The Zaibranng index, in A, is 6354.39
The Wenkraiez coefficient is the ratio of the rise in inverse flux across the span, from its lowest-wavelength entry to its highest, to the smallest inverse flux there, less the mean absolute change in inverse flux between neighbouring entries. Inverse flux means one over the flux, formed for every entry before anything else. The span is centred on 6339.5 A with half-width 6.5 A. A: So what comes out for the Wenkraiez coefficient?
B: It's 0.056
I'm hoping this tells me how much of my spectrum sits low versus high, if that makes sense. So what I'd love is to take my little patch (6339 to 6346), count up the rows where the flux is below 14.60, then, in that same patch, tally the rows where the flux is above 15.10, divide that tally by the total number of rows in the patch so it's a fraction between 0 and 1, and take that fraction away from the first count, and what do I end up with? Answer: 5.0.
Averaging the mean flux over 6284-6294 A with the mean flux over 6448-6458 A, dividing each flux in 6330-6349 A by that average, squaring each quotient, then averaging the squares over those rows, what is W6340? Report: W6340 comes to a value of 1.01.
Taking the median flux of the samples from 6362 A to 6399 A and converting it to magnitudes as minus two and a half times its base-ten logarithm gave -2.91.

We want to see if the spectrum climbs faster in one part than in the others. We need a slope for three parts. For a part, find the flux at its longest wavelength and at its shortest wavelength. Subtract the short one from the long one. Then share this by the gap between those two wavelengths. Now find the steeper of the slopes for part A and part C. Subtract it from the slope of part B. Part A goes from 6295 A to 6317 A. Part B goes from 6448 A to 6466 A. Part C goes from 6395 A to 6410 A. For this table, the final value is -0.11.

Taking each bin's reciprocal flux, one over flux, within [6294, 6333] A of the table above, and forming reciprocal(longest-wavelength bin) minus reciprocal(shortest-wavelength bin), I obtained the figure -0.002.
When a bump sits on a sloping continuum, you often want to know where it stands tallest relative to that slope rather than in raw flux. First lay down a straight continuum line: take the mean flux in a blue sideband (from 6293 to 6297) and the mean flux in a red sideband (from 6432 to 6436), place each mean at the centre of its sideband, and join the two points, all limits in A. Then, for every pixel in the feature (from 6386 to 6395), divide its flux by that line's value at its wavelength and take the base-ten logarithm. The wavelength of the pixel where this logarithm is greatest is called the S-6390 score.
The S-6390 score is 6386.66 A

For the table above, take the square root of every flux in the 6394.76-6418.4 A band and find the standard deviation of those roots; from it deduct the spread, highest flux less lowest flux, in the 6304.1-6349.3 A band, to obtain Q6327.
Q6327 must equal -1.74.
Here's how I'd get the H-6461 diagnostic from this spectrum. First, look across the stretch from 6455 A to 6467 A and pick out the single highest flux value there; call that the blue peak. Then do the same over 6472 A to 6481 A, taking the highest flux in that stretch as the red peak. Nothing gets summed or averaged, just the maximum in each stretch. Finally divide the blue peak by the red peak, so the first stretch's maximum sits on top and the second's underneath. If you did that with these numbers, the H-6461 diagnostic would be 0.97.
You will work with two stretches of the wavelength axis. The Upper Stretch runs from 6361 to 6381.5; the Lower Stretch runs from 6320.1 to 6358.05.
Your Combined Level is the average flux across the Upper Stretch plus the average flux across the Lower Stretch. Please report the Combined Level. 28.7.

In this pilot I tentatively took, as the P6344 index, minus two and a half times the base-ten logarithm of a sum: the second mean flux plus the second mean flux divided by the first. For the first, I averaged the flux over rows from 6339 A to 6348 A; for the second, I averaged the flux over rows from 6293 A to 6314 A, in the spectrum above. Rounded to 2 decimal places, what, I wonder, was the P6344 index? -2.93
